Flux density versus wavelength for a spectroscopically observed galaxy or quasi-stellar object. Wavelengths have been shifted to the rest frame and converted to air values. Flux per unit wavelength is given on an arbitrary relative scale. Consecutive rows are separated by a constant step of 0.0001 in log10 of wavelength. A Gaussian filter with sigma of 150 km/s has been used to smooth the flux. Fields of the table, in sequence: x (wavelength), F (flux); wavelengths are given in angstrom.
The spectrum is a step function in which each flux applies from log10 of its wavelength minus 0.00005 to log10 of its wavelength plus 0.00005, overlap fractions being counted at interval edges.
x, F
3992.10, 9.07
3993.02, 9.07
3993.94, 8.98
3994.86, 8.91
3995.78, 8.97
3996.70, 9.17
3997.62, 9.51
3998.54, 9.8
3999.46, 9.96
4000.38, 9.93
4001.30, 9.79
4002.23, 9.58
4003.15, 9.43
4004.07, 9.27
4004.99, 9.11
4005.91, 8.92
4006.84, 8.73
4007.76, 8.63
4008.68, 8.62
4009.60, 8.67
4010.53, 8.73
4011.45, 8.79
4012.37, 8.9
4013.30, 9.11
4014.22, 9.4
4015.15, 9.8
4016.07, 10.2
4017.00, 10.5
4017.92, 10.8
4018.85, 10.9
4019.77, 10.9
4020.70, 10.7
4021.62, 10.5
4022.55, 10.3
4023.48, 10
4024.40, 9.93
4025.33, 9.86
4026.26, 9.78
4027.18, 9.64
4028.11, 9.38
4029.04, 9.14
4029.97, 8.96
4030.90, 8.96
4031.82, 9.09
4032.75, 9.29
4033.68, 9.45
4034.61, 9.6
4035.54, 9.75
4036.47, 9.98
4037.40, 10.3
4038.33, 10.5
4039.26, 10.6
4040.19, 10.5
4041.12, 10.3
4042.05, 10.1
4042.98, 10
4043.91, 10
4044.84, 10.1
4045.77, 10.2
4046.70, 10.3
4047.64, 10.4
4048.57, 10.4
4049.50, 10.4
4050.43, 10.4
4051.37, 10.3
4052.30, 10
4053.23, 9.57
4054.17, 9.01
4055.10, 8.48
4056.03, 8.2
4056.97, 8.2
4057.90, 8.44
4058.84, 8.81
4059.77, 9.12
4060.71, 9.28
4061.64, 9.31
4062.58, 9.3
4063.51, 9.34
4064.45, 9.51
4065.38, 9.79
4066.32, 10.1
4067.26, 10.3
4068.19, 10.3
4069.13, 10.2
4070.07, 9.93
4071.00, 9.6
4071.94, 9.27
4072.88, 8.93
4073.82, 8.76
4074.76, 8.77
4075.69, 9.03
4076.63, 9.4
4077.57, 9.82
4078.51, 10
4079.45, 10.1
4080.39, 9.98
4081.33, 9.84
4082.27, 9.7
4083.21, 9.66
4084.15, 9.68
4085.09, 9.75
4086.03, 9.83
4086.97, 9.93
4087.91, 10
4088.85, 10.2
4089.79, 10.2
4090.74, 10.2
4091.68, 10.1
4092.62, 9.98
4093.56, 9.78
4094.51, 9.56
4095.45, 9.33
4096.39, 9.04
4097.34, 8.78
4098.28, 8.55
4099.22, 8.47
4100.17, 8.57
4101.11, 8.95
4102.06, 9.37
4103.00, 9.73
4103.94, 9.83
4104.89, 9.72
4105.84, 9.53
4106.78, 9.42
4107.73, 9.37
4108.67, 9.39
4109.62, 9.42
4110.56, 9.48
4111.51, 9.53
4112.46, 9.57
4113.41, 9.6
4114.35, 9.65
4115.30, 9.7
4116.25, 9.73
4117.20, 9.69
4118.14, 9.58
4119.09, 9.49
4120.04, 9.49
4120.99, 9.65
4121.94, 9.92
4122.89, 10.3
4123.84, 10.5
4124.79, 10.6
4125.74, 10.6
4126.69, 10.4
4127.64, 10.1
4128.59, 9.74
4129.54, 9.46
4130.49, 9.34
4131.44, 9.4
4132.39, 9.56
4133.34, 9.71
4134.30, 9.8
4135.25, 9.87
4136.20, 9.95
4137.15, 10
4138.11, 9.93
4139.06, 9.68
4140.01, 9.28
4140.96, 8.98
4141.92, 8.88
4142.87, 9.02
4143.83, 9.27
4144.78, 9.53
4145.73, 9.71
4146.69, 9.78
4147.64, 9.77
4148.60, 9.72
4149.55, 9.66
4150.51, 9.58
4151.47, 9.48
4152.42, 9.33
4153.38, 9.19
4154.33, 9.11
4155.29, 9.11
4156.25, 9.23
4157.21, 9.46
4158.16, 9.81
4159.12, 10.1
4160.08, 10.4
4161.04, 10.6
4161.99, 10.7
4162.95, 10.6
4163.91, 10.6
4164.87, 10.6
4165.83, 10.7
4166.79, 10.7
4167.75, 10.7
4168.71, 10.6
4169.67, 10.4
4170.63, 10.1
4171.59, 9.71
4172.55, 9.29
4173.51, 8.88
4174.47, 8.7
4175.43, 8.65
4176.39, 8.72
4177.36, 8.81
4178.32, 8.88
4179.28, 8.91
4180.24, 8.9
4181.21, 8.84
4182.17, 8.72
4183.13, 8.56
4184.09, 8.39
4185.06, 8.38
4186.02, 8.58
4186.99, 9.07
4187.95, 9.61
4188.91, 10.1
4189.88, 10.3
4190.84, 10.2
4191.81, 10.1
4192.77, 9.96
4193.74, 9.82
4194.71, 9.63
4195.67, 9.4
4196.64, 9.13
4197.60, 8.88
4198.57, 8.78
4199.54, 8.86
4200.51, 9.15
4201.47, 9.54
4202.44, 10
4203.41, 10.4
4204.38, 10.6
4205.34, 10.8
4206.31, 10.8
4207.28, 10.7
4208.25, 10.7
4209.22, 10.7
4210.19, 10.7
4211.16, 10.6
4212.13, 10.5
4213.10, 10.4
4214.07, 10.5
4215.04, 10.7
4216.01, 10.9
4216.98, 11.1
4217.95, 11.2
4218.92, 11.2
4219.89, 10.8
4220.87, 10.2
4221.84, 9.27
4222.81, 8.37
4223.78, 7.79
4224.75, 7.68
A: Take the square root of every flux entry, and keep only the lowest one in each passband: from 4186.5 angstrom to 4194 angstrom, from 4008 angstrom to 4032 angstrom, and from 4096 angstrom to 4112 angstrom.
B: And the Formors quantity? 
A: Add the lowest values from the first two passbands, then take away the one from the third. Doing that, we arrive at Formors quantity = 3.04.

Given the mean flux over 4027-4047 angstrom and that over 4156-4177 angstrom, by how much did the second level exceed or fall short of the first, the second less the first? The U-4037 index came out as 0.14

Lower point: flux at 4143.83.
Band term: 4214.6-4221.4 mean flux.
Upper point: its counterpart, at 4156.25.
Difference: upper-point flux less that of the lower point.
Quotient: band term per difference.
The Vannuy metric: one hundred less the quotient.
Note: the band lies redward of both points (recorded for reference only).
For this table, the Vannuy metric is 372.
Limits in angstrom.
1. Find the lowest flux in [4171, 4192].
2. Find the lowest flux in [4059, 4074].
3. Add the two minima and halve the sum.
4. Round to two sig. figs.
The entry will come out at 8.6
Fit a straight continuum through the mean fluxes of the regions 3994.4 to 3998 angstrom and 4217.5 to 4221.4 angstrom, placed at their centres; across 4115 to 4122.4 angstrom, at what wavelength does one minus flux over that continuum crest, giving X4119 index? 4120.04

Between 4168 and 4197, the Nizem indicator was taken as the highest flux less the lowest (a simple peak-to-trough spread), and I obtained 2.2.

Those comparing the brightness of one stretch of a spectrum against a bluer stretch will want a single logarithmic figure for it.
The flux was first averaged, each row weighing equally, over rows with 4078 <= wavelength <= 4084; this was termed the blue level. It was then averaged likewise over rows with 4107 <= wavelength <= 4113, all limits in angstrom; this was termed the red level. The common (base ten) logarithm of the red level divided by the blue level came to -0.02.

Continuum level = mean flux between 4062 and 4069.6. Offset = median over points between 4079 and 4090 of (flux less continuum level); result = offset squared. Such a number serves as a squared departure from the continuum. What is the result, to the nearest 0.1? 0.0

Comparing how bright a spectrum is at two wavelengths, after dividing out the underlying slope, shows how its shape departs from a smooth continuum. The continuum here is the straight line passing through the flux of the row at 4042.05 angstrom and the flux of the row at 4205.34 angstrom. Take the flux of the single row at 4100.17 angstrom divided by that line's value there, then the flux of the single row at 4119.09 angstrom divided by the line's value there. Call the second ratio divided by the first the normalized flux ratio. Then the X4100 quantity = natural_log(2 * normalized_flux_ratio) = 0.787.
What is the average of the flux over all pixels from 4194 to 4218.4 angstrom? 10.2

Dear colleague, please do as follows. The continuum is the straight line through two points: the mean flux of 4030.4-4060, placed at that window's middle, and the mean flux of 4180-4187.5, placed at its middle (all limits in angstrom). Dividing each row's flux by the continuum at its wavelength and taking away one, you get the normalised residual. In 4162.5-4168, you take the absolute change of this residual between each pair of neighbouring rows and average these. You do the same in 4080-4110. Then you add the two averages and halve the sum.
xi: 0.009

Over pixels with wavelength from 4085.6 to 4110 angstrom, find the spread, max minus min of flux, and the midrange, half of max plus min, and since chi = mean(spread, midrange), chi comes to 5.5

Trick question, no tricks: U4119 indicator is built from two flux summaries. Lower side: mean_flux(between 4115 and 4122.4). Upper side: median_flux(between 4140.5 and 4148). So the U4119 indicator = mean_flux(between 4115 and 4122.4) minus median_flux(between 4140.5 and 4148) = 0.3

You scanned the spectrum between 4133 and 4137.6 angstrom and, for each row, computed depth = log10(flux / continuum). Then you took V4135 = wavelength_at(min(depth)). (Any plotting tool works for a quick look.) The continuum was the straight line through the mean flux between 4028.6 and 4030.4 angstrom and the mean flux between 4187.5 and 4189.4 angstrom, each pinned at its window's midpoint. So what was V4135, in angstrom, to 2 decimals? 4133.34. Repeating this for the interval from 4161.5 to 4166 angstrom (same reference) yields 4164.87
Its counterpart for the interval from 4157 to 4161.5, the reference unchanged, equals 4157.21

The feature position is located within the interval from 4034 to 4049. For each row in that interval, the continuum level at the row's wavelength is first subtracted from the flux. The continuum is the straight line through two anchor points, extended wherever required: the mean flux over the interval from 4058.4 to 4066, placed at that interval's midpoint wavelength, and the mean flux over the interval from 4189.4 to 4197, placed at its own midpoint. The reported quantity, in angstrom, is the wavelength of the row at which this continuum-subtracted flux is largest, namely 4039.26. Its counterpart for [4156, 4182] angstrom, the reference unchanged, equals 4161.99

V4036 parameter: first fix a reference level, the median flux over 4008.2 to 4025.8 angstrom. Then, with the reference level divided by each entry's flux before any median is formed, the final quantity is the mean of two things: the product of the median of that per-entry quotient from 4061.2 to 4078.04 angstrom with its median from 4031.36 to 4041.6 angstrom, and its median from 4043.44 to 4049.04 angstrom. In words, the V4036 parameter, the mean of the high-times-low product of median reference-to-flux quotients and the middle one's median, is 1.01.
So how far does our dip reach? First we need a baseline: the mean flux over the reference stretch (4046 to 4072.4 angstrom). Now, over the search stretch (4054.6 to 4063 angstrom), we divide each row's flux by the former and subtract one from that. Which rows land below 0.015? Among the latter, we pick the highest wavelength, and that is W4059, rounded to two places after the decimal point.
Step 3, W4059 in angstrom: 4062.58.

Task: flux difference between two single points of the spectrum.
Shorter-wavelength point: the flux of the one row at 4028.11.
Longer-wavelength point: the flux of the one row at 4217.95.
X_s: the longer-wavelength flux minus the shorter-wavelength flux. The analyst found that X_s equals 1.8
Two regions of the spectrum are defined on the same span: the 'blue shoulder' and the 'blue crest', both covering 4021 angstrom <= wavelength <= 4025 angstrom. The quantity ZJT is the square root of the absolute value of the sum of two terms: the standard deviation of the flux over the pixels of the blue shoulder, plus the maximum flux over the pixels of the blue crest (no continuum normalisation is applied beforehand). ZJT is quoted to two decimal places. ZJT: 3.28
